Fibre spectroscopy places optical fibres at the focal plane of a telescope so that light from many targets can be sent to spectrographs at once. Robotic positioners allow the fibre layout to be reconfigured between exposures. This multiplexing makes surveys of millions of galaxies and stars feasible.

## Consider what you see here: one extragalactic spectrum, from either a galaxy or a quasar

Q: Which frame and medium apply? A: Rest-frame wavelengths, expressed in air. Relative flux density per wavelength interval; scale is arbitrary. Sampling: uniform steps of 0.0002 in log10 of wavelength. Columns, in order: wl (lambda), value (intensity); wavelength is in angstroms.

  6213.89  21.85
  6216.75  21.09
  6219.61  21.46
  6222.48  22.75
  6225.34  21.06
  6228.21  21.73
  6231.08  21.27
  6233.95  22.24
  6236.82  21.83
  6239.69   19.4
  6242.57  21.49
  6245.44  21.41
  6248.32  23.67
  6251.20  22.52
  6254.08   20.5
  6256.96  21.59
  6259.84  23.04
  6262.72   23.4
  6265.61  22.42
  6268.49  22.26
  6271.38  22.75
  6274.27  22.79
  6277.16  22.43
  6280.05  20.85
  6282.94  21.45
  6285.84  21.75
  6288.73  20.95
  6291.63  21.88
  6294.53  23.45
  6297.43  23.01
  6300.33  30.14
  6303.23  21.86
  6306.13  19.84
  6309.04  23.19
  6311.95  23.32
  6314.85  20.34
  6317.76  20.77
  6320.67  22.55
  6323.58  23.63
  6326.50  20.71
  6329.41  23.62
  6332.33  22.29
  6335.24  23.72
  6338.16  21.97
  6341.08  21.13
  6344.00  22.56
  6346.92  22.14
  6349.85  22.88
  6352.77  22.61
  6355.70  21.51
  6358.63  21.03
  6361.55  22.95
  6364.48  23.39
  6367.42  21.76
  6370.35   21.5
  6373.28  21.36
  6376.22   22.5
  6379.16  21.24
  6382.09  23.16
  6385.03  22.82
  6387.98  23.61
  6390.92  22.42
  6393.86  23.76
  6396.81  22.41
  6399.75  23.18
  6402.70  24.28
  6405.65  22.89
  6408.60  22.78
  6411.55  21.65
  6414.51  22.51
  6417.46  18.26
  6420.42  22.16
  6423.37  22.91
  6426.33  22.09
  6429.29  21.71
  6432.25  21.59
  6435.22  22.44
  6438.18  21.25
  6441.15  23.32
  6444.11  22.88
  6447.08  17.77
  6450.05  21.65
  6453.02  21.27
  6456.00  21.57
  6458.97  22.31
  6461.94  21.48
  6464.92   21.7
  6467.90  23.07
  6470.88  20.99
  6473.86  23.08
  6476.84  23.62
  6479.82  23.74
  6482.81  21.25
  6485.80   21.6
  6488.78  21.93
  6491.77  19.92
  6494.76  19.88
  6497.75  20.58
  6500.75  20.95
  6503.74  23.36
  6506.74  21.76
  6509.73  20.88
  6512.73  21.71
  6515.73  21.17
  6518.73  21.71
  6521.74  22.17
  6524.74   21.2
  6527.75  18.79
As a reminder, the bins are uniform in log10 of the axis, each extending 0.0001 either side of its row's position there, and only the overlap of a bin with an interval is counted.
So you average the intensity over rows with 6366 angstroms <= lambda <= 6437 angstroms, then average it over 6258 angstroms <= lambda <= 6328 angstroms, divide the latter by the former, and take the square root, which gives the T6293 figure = 1.00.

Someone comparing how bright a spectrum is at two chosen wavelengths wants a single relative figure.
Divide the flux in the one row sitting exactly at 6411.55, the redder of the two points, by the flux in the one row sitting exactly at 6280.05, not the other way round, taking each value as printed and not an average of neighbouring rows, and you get 1.04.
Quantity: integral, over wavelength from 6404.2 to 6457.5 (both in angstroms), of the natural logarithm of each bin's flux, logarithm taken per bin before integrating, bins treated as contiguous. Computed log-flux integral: 163.9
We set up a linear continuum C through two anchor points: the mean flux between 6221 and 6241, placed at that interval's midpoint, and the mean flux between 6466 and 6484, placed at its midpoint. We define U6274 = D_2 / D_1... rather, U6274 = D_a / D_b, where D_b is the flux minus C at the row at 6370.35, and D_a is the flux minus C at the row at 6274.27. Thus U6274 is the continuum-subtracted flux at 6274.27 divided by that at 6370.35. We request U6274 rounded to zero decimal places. -2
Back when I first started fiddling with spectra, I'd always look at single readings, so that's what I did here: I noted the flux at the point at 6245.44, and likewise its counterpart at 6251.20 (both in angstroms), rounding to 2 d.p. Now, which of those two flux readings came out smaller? 21.41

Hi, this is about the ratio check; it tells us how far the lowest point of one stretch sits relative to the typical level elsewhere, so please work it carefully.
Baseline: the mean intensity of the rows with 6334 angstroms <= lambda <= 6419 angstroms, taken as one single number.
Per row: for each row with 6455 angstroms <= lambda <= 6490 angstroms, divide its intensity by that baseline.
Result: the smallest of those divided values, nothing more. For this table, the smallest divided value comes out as 0.94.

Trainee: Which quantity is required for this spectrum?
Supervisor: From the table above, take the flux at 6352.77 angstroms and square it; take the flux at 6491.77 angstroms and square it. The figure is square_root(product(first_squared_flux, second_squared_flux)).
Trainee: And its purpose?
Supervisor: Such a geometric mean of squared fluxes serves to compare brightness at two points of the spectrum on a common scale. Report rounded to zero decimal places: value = 450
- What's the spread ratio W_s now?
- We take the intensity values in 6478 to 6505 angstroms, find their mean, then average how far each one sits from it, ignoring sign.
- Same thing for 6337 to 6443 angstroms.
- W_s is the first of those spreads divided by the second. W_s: 1.4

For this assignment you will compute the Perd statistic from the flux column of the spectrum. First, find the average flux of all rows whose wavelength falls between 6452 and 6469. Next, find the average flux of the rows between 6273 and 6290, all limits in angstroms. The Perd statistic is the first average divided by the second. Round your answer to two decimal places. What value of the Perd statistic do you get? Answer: 1.01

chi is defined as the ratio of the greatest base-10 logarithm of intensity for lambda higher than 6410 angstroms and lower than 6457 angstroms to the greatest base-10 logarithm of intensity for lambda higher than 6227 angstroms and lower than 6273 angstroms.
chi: 1.00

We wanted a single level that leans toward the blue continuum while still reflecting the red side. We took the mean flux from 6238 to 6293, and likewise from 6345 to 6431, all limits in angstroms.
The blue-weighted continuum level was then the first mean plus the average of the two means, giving 44.0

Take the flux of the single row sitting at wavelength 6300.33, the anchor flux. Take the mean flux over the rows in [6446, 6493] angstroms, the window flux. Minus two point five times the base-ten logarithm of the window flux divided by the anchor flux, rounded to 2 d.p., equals 0.36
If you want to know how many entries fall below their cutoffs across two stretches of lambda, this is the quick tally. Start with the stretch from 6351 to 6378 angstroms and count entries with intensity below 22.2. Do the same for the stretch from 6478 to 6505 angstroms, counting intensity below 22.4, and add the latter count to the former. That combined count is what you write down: 12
